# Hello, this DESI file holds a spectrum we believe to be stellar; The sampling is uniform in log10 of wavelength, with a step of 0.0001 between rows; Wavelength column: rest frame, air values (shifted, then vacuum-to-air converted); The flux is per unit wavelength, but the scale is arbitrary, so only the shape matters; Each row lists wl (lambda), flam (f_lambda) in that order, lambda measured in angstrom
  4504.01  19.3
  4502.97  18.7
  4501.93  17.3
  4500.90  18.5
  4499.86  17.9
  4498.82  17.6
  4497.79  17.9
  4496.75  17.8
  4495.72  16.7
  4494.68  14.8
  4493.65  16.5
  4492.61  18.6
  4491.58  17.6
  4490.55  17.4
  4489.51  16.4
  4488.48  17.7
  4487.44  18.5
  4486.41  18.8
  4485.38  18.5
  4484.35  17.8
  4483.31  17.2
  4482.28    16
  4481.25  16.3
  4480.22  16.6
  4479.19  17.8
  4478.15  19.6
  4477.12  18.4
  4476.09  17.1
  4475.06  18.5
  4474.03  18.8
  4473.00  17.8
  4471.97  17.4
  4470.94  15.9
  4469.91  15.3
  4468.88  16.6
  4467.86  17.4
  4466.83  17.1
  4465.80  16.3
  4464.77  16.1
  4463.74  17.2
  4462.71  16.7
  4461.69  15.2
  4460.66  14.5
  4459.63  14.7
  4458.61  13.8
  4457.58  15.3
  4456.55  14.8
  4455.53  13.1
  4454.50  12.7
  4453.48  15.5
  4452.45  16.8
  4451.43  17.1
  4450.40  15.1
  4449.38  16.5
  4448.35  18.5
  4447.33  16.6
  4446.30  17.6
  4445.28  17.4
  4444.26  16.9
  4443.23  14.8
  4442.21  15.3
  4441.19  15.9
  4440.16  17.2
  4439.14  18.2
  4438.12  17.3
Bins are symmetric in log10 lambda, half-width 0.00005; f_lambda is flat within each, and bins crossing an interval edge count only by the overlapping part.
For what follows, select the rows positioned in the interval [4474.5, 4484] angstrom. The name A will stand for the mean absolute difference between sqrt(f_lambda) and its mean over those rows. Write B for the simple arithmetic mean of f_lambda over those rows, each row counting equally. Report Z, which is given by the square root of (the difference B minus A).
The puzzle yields 4.17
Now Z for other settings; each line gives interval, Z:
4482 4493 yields 4.20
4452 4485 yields 4.03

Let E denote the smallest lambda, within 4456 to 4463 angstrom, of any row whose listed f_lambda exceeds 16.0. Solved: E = 4462.71 angstrom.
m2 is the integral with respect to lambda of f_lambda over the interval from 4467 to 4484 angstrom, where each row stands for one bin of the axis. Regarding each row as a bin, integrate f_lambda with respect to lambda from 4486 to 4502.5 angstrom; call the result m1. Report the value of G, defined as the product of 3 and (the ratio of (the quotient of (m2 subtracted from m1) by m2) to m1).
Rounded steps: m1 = 289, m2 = 294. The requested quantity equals -0.0002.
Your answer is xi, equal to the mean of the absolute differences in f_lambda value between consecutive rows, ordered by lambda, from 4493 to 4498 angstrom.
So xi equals 1.2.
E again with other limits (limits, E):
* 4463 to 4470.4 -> 4463.74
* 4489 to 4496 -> 4489.51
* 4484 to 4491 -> 4484.35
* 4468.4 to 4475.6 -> 4468.88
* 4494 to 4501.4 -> 4495.72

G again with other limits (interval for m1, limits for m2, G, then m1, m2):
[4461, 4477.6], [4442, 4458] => 0.0011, 282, 254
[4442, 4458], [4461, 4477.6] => -0.0011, 254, 282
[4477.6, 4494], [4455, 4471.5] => 0.0012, 288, 258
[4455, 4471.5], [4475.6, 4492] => -0.0012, 258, 289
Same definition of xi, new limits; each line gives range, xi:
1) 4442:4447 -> 0.8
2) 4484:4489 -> 0.5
